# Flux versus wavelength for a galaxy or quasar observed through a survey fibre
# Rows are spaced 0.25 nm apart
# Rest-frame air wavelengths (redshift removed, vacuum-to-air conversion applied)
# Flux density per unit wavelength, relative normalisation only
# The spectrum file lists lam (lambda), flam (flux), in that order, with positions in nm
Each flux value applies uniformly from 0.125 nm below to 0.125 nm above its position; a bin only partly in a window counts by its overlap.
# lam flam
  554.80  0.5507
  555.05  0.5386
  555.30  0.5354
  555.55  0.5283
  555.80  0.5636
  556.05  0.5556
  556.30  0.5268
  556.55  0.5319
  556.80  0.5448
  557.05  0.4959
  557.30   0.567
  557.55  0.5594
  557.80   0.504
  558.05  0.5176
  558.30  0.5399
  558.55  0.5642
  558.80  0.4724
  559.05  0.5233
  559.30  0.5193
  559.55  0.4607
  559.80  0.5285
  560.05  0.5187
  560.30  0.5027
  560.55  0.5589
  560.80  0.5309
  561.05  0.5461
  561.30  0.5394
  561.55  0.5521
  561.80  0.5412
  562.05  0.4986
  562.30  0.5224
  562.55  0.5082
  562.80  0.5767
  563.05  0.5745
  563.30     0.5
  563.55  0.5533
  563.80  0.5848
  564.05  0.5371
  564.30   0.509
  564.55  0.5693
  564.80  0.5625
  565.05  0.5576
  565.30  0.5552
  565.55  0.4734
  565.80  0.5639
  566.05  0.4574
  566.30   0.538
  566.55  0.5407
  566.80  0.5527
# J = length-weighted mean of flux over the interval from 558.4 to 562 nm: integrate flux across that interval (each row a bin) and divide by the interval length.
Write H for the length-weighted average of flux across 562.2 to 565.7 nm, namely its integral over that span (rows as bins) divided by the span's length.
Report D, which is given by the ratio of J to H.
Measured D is 0.97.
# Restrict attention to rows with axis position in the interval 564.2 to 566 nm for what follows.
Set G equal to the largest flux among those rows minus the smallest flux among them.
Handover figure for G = 0.096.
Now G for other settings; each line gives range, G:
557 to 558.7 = 0.071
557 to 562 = 0.106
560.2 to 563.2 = 0.078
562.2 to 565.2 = 0.085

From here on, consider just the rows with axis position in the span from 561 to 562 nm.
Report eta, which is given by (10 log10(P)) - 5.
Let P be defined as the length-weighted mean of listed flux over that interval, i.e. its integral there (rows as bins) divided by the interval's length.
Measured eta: -7.67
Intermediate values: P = 0.541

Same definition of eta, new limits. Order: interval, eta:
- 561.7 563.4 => -7.74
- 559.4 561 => -7.86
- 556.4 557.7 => -7.69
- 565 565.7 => -7.78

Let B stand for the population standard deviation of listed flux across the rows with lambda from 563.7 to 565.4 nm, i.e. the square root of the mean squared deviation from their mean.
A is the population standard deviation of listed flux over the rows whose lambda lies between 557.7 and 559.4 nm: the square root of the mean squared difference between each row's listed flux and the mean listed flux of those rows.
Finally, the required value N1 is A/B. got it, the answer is 1.17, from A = 0.026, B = 0.023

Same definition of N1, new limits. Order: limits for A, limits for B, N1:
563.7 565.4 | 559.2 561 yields 0.81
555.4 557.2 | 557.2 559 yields 0.63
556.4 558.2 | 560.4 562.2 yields 1.38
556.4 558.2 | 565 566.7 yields 0.63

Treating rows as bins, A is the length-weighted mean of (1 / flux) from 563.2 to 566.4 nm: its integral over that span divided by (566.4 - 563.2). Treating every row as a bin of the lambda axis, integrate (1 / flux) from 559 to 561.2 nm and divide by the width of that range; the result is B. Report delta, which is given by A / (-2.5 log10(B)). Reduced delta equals -2.64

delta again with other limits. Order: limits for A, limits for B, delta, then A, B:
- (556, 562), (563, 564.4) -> -2.84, 1.90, 1.85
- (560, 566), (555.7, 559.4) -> -2.71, 1.86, 1.88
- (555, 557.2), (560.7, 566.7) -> -2.75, 1.87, 1.87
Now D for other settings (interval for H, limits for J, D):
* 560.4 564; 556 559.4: 0.98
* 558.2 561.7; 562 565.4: 1.04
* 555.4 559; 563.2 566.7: 1.01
